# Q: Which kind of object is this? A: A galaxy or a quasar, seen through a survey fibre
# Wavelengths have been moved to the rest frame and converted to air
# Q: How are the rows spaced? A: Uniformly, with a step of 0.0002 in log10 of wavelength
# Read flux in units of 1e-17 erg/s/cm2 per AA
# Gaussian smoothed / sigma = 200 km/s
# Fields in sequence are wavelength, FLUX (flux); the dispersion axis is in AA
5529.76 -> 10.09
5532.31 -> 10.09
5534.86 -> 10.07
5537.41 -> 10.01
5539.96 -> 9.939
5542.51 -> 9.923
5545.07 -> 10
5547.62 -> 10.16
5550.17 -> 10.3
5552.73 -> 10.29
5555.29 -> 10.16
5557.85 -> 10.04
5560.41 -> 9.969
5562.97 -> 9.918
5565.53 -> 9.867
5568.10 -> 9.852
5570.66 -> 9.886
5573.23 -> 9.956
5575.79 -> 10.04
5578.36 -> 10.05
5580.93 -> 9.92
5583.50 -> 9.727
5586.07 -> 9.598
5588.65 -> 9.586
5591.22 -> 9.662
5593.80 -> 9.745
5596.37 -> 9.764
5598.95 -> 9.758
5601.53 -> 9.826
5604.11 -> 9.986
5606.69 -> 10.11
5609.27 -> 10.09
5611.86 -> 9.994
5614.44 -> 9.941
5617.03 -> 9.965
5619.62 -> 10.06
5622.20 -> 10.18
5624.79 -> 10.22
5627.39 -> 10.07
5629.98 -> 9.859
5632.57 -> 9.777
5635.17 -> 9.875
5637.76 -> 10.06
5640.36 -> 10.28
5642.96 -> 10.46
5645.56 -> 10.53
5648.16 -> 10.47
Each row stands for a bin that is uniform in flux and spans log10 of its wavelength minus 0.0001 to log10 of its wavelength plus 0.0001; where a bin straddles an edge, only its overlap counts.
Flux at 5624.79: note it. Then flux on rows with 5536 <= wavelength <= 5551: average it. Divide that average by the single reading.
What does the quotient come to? 0.98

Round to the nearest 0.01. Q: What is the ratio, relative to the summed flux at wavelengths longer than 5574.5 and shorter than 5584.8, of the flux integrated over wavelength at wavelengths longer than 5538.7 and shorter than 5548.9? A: 2.57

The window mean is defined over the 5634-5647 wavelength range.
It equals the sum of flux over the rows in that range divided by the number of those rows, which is 10.2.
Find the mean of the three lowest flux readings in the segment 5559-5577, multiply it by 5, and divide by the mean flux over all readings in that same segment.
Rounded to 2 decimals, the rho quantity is 4.97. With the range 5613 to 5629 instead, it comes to 4.96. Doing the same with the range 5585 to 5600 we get 4.96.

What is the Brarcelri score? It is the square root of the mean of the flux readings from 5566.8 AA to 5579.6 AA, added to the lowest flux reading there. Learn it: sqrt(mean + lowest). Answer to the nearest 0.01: 4.45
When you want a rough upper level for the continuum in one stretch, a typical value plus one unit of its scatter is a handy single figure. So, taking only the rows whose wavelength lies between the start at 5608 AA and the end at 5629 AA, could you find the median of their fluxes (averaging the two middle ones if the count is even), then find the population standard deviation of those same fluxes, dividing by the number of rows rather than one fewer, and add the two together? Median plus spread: 10.16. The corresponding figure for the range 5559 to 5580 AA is 10.01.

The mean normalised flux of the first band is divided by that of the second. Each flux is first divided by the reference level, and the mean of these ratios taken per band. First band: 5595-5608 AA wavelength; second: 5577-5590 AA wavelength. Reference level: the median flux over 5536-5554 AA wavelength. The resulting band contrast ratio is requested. 1.01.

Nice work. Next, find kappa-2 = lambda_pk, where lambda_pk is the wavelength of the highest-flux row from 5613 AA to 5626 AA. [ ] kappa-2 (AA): 5624.79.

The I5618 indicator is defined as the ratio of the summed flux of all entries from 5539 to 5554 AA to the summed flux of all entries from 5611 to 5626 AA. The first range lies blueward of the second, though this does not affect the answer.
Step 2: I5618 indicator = 1.00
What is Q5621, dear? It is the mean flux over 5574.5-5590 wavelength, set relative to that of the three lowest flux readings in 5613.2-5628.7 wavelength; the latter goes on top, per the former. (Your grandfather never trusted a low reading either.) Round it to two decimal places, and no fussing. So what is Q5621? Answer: 1.02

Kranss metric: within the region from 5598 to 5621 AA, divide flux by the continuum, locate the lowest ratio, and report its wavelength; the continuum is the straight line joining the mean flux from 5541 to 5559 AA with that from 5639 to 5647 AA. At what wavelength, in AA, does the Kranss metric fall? 5598.95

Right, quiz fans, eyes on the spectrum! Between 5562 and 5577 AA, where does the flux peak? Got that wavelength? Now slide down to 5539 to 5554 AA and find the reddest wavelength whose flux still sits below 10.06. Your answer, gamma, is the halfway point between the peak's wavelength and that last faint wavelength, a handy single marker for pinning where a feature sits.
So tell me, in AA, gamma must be 5560.4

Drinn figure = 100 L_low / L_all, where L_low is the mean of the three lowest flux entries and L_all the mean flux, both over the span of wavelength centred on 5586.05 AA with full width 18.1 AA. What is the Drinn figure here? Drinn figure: 98.6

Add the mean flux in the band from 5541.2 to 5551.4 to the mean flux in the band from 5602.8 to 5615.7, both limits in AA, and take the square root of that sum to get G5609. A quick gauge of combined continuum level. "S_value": 4.49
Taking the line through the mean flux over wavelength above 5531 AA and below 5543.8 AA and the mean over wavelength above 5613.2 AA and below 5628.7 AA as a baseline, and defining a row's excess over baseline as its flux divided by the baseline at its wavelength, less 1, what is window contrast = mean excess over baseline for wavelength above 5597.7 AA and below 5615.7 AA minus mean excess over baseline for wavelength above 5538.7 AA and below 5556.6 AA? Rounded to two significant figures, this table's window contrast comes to -0.020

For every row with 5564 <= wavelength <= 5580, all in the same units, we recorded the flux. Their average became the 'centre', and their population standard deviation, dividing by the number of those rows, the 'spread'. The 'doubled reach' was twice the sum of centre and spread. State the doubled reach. 20.0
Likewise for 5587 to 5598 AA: 19.5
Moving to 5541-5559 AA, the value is 20.5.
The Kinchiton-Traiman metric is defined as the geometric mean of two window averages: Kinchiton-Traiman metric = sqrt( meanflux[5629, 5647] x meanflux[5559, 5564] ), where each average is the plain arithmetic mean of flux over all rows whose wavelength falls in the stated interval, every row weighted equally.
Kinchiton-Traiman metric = 10.0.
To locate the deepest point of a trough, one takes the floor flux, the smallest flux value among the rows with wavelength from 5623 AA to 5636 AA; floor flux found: 9.777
